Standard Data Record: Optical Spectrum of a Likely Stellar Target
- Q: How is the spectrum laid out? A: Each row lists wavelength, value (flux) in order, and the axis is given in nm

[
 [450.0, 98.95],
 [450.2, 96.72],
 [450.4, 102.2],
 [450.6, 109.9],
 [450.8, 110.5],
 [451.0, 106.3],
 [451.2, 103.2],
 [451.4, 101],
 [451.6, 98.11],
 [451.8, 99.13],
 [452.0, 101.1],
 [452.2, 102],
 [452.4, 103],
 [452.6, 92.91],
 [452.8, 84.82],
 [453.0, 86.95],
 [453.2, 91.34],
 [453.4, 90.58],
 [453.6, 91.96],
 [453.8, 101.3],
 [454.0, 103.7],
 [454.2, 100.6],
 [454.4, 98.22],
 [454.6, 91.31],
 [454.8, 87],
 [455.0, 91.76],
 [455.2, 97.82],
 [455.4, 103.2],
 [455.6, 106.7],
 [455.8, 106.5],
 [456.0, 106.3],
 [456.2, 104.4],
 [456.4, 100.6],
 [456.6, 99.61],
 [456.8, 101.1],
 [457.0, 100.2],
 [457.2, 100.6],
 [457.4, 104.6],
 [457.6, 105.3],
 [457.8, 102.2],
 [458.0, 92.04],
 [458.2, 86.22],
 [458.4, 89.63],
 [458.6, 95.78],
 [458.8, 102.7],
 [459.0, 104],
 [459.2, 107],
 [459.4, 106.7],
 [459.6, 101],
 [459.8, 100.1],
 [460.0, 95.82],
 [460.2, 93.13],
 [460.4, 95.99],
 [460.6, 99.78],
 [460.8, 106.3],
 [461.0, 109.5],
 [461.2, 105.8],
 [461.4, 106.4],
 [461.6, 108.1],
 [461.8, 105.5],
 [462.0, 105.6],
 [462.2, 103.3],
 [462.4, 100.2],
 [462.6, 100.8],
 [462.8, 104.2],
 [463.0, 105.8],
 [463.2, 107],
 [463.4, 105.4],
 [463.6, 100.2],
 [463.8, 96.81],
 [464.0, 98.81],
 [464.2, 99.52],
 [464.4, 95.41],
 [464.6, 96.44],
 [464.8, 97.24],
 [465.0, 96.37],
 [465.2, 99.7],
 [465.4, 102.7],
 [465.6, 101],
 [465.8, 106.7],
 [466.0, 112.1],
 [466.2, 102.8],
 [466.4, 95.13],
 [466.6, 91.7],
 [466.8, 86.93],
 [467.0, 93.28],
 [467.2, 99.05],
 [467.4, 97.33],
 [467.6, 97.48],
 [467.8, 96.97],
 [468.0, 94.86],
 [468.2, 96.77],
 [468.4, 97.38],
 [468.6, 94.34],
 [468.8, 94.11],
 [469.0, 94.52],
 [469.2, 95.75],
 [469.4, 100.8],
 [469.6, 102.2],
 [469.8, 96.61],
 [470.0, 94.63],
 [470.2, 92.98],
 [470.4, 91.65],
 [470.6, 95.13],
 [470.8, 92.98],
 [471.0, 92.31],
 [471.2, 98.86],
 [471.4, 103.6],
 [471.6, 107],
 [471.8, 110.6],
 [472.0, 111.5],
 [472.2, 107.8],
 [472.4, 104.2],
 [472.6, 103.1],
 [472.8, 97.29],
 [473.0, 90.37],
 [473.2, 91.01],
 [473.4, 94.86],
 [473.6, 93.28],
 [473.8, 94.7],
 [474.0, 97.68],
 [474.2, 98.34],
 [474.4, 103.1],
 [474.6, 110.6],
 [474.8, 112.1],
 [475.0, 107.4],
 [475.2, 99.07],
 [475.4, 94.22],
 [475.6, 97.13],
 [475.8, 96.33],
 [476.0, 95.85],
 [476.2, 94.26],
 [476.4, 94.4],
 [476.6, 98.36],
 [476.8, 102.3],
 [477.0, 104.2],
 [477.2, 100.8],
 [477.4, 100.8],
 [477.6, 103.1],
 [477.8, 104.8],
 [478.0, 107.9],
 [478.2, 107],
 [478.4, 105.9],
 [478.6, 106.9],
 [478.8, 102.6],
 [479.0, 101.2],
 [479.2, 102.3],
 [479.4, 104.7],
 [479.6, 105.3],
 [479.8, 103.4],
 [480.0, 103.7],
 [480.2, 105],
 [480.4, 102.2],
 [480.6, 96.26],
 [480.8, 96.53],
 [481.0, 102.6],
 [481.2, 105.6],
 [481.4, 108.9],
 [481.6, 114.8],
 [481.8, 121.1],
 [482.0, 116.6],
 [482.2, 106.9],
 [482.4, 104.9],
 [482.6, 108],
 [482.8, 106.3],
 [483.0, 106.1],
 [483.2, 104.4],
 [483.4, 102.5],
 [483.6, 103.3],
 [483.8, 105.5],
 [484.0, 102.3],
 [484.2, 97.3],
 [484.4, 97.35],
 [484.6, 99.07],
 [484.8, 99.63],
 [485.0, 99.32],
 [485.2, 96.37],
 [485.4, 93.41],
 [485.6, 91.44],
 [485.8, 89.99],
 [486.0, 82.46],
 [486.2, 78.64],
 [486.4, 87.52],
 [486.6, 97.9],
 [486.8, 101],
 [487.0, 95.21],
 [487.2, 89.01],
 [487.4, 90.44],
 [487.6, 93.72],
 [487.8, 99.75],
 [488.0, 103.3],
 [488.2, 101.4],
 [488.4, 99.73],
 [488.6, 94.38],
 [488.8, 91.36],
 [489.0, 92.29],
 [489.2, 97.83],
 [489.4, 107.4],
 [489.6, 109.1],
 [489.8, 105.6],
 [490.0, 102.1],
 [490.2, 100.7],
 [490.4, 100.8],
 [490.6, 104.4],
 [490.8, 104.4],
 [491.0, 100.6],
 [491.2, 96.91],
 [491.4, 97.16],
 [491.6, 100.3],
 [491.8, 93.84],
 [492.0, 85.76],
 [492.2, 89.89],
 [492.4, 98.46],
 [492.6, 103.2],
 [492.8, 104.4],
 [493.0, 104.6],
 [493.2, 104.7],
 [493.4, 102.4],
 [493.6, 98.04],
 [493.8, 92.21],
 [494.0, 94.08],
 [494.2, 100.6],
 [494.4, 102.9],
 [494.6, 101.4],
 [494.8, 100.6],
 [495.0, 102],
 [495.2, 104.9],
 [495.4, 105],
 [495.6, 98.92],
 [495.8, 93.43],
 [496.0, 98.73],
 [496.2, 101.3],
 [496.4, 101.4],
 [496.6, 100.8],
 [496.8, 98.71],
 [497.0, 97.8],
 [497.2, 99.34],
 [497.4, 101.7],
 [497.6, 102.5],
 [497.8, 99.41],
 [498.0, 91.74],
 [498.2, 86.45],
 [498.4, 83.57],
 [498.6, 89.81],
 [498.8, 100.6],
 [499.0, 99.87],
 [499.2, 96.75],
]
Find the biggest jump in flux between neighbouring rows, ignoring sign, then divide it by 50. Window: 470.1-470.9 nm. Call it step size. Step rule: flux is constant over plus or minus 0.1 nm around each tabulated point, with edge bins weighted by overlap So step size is 0.070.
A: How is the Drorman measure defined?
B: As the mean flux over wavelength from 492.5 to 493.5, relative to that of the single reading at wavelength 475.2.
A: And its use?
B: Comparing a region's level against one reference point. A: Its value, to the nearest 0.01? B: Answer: 1.05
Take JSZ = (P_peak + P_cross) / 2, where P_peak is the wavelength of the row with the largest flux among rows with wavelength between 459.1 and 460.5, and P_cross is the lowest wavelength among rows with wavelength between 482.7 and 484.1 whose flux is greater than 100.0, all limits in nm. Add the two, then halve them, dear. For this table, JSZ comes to 471.00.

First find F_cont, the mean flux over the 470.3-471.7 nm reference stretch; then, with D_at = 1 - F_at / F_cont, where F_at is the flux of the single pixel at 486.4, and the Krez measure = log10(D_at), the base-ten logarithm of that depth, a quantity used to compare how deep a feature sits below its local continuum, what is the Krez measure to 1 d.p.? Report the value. -1.0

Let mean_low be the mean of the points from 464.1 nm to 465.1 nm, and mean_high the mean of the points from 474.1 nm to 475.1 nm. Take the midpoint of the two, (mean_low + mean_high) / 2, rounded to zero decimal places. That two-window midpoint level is 102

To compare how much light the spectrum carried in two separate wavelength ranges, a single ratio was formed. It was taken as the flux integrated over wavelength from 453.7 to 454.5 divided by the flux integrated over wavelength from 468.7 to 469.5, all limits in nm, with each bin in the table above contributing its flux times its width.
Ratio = 1.05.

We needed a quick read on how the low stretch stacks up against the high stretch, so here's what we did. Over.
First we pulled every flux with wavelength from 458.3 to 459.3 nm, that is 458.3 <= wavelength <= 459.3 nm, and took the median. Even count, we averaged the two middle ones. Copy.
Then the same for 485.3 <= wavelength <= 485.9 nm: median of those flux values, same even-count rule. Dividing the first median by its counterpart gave 1.12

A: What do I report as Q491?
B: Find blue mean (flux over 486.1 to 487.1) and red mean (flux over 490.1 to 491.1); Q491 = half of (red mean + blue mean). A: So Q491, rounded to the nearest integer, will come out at 97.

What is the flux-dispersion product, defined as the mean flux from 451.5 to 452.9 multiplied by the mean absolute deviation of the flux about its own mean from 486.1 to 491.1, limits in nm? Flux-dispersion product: 538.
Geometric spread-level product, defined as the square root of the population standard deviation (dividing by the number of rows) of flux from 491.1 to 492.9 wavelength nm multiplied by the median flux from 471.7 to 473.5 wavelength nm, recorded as 24.2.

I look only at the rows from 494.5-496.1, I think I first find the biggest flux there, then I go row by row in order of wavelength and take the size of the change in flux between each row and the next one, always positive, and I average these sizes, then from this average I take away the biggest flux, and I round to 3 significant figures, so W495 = -102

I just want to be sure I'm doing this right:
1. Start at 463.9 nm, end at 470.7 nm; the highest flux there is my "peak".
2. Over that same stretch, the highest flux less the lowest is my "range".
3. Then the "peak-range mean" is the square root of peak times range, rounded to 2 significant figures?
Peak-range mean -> 53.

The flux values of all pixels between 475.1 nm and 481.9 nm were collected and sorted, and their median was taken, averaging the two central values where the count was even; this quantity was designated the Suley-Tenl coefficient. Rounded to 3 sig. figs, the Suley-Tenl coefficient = 103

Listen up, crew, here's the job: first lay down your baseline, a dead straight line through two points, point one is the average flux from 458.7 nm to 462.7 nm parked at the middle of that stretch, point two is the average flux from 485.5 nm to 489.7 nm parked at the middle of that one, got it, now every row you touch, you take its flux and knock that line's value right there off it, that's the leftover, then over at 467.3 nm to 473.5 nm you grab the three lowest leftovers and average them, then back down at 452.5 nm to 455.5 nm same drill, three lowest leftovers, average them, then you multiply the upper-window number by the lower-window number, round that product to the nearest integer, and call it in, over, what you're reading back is 159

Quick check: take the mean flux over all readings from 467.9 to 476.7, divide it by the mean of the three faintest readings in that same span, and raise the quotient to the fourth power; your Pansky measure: 1.37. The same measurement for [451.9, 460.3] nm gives 1.71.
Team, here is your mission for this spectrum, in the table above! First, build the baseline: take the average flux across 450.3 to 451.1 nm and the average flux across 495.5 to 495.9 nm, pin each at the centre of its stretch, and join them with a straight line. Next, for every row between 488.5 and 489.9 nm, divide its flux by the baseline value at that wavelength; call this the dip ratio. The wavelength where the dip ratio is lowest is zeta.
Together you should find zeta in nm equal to 488.8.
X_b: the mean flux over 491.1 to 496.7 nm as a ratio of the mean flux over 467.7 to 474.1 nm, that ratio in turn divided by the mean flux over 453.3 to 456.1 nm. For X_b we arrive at 0.0103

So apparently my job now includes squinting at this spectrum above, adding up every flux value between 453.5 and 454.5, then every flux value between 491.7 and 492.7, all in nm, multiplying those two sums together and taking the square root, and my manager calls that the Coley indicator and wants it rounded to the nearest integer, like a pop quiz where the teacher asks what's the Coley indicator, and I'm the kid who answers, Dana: 483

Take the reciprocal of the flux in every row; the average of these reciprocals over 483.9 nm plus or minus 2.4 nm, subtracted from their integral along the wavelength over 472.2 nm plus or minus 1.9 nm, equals 0.029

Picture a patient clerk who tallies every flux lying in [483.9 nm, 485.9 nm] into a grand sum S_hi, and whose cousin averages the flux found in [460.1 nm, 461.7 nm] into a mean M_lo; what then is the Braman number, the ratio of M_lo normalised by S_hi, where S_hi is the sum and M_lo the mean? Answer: 0.11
